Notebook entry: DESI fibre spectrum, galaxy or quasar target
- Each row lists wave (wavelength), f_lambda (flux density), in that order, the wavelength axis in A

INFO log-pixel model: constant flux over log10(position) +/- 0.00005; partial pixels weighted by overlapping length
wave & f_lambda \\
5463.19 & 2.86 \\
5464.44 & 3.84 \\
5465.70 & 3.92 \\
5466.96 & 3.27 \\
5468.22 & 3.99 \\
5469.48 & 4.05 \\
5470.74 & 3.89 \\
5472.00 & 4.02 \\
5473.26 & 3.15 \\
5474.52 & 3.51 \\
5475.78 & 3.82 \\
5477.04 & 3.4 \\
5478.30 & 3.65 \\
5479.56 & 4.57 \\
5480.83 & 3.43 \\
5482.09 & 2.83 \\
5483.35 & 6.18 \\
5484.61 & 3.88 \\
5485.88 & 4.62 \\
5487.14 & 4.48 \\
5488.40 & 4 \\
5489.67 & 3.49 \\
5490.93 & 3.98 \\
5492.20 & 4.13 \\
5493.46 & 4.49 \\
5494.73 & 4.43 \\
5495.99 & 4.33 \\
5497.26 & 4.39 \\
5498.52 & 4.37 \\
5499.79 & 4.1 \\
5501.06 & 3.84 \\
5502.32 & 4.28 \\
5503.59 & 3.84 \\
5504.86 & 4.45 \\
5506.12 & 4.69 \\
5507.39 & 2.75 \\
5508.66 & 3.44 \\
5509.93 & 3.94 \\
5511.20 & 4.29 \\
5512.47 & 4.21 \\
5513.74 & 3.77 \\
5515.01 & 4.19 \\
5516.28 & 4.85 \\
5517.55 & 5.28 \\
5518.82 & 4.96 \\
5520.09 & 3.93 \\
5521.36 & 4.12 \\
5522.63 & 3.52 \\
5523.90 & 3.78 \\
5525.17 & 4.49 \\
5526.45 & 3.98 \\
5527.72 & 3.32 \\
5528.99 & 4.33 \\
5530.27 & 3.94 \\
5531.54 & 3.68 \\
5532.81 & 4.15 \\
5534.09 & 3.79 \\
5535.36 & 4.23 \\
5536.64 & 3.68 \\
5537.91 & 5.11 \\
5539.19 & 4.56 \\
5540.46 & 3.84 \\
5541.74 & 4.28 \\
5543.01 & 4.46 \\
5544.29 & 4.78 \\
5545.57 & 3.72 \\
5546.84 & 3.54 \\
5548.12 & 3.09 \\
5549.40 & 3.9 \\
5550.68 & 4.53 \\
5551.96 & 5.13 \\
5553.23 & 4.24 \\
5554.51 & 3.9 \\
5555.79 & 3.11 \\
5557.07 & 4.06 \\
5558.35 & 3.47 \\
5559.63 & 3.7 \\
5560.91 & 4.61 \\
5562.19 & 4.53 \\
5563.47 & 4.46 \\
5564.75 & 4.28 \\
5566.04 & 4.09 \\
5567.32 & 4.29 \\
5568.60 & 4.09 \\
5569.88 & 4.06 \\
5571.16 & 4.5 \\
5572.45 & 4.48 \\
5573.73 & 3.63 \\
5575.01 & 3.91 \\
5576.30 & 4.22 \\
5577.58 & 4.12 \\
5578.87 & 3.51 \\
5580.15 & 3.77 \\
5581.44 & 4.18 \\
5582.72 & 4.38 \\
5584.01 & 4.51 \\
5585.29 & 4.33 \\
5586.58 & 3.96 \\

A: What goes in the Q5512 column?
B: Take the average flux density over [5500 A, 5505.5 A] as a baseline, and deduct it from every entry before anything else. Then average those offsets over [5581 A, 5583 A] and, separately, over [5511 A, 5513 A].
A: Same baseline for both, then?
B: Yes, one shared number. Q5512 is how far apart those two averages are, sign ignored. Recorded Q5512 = 0.03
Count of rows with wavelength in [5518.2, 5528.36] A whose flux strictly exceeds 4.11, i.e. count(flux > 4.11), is 3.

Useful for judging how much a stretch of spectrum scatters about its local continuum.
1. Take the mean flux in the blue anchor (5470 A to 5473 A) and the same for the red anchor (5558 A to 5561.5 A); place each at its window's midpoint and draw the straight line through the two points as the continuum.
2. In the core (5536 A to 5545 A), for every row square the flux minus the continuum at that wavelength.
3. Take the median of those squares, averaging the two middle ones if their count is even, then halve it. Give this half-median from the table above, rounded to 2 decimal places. 0.14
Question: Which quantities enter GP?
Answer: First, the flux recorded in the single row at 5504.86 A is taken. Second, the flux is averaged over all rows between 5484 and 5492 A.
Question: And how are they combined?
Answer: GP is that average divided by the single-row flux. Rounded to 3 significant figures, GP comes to 0.916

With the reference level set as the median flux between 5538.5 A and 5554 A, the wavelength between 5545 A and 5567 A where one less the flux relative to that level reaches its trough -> 5551.96 A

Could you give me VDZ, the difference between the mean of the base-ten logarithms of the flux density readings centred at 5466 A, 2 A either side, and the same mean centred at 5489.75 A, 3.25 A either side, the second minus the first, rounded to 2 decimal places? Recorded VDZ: 0.04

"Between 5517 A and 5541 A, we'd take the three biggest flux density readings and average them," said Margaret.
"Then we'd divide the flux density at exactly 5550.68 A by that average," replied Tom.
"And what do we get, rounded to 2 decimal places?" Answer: 0.89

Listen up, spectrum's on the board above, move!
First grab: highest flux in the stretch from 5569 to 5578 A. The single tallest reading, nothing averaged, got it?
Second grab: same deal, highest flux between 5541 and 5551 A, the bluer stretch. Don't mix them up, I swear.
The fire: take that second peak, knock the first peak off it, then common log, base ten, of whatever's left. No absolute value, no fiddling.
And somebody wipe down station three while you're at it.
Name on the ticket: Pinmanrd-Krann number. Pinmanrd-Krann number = -0.55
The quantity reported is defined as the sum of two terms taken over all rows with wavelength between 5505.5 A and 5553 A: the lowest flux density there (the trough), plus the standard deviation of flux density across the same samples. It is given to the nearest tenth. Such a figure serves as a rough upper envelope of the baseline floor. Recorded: 3.3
